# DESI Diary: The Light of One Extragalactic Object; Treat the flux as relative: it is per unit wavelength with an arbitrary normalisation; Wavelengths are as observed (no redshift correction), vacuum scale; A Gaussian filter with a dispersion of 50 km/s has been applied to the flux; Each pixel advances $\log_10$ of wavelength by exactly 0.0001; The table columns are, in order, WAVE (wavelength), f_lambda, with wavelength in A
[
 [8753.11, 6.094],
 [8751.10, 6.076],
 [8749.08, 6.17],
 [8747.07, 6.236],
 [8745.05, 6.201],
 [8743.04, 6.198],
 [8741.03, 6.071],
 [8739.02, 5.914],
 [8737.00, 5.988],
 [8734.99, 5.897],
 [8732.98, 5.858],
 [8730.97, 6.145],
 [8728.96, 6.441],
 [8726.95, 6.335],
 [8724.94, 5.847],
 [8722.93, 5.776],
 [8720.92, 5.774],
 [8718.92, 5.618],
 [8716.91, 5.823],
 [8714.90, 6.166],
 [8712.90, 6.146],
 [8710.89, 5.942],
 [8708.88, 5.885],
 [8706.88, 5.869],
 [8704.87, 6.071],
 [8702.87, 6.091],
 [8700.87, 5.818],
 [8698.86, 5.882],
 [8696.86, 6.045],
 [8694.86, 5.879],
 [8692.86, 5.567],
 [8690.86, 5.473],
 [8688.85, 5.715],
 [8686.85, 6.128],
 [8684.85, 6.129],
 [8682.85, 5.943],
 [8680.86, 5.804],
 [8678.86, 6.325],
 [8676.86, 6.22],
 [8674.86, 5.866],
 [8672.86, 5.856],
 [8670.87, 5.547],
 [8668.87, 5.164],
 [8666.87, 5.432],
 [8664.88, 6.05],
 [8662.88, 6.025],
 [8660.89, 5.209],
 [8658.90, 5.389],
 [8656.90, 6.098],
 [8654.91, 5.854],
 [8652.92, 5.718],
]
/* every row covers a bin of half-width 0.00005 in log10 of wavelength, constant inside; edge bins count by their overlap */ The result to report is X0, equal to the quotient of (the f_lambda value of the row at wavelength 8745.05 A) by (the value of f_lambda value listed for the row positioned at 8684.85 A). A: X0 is 1.01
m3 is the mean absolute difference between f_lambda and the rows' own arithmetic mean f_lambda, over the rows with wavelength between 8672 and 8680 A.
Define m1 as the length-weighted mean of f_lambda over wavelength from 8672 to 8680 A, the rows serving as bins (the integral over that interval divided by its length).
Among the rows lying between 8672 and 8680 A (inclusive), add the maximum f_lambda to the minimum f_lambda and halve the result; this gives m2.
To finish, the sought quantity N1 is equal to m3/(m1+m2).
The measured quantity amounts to 0.017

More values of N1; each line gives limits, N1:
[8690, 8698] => 0.019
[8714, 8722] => 0.014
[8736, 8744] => 0.008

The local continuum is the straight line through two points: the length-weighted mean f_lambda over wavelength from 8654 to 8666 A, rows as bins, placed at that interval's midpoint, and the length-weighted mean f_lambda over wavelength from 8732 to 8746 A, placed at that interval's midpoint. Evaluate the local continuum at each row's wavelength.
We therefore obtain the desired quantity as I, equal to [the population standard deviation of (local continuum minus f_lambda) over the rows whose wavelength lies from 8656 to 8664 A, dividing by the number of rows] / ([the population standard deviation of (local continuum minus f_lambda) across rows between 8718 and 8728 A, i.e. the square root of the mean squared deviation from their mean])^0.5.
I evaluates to 0.8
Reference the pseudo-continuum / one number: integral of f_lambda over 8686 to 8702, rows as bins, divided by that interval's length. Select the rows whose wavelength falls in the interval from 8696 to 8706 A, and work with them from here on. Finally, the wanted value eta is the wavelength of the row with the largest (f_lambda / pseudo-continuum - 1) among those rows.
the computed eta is 8702.87 A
